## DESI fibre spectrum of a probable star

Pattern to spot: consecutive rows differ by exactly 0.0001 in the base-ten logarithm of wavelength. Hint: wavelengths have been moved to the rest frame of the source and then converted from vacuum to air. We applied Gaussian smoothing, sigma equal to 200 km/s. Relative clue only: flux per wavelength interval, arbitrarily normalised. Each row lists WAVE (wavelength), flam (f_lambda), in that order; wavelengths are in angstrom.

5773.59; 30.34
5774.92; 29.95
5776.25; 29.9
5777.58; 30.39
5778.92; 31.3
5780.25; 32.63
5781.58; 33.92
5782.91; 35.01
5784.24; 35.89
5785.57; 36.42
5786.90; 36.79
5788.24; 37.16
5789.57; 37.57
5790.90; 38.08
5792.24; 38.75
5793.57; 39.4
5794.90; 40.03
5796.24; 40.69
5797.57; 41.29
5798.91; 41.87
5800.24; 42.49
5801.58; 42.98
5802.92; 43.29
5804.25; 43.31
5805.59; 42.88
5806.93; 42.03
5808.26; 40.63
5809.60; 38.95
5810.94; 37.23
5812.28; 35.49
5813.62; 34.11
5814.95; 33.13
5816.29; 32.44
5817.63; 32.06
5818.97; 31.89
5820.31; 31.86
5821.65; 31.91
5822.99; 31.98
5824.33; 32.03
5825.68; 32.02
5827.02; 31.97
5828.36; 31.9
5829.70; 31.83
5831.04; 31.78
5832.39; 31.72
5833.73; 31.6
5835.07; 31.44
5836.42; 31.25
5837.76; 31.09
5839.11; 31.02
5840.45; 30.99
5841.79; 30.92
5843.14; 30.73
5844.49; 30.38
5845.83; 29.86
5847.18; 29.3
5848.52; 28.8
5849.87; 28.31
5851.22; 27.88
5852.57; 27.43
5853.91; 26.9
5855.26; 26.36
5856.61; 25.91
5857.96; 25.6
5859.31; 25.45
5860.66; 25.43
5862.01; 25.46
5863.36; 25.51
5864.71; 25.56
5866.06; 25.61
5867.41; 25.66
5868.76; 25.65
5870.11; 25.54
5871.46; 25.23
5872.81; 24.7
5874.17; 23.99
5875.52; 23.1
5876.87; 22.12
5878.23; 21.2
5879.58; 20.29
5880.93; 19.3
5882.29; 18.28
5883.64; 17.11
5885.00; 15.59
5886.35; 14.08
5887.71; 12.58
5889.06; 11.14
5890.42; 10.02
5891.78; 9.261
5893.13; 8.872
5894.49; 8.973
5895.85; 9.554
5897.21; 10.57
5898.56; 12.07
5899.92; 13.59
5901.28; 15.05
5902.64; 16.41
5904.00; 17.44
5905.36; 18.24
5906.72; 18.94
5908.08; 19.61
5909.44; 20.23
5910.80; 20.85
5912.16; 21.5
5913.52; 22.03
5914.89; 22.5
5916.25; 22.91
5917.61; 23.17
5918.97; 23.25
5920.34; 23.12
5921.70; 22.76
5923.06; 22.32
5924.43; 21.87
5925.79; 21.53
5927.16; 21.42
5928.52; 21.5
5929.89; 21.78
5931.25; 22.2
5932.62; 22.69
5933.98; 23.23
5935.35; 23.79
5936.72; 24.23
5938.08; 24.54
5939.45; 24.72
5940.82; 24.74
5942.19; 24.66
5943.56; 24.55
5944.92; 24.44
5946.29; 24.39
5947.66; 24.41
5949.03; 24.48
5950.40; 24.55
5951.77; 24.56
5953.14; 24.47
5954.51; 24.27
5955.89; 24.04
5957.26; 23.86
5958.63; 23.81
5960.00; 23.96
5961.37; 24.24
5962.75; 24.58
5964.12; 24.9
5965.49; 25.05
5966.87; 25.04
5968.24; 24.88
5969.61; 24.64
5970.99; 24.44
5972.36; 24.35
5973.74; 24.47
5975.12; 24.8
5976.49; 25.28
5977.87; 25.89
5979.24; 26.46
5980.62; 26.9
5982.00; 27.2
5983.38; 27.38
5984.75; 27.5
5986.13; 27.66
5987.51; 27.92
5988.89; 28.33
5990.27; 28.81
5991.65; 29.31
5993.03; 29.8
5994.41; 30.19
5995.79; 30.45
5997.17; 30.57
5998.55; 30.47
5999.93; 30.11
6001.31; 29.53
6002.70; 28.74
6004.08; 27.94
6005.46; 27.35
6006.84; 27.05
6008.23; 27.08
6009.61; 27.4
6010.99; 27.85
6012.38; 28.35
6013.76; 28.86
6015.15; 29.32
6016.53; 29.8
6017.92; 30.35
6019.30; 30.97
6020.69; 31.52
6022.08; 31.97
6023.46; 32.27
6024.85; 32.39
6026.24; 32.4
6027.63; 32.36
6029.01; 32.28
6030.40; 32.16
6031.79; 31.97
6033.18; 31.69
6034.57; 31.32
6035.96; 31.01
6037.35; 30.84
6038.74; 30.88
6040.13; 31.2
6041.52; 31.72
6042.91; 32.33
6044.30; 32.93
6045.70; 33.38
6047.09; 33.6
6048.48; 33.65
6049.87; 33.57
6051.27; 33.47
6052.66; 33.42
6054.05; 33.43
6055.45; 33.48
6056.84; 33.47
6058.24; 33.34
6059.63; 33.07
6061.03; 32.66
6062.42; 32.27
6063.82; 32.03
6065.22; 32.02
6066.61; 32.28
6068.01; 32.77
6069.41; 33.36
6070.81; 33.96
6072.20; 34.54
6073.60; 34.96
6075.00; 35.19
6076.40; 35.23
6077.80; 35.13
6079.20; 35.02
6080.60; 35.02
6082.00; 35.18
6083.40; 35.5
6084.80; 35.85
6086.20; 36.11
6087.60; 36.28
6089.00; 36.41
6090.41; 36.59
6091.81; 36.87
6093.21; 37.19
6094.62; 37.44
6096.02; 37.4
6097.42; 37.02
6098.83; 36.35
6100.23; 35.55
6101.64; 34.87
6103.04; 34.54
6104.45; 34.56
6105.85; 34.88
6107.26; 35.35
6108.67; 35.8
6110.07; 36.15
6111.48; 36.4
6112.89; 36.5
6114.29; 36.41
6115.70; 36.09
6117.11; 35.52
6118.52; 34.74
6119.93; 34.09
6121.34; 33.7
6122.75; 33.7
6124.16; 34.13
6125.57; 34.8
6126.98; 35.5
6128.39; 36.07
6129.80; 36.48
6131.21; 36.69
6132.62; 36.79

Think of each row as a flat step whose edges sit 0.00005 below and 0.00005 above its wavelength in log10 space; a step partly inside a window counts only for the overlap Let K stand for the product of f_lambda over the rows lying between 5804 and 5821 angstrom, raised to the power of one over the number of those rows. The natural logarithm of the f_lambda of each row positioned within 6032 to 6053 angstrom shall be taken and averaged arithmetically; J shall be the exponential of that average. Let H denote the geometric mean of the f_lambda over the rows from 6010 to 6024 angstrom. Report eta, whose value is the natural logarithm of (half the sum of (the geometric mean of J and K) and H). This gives 3.47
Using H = 30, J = 32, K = 36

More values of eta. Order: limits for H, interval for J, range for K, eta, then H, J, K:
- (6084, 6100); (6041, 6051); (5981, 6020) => 3.52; 37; 33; 29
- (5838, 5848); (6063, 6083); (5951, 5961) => 3.39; 30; 34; 24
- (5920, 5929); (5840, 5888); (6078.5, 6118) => 3.25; 22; 24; 36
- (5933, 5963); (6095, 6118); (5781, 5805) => 3.43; 24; 36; 39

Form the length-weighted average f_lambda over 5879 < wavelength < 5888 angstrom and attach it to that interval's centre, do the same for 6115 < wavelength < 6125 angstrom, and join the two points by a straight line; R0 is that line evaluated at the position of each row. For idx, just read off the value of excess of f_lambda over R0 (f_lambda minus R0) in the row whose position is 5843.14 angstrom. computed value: 16.9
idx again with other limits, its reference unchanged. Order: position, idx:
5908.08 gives 0.9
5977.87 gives 2.0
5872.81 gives 8.6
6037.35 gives 2.5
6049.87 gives 4.3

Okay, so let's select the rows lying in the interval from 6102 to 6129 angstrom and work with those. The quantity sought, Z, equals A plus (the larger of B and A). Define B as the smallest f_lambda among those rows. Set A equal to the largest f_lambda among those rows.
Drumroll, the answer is 73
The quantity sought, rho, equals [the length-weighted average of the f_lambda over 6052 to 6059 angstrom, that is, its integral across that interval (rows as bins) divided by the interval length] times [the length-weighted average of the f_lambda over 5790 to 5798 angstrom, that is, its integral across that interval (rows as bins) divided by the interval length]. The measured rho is 1325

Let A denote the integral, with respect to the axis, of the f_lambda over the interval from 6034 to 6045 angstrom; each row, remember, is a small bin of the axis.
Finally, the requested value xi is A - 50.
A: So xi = 297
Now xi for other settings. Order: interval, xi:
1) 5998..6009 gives 263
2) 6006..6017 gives 260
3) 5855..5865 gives 206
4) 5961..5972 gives 222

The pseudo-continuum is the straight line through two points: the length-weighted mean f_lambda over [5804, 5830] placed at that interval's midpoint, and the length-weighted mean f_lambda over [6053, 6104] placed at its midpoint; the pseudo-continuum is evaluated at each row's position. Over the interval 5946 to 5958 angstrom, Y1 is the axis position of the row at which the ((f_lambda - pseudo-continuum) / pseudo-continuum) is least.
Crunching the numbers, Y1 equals 5957.26 angstrom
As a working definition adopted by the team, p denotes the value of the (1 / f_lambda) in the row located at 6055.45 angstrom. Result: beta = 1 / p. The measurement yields 33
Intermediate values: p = 0.0299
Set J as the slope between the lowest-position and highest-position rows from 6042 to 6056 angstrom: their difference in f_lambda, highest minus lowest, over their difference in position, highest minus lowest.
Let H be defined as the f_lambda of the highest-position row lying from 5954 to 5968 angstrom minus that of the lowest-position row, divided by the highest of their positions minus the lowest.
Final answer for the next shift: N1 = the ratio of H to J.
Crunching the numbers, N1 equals 0.7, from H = 0.06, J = 0.1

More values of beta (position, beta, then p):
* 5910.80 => 21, 0.0480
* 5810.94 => 37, 0.0269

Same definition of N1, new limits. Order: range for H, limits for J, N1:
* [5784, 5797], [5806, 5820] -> -0.5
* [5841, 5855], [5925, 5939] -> -1.4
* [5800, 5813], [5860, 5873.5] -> 9.7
